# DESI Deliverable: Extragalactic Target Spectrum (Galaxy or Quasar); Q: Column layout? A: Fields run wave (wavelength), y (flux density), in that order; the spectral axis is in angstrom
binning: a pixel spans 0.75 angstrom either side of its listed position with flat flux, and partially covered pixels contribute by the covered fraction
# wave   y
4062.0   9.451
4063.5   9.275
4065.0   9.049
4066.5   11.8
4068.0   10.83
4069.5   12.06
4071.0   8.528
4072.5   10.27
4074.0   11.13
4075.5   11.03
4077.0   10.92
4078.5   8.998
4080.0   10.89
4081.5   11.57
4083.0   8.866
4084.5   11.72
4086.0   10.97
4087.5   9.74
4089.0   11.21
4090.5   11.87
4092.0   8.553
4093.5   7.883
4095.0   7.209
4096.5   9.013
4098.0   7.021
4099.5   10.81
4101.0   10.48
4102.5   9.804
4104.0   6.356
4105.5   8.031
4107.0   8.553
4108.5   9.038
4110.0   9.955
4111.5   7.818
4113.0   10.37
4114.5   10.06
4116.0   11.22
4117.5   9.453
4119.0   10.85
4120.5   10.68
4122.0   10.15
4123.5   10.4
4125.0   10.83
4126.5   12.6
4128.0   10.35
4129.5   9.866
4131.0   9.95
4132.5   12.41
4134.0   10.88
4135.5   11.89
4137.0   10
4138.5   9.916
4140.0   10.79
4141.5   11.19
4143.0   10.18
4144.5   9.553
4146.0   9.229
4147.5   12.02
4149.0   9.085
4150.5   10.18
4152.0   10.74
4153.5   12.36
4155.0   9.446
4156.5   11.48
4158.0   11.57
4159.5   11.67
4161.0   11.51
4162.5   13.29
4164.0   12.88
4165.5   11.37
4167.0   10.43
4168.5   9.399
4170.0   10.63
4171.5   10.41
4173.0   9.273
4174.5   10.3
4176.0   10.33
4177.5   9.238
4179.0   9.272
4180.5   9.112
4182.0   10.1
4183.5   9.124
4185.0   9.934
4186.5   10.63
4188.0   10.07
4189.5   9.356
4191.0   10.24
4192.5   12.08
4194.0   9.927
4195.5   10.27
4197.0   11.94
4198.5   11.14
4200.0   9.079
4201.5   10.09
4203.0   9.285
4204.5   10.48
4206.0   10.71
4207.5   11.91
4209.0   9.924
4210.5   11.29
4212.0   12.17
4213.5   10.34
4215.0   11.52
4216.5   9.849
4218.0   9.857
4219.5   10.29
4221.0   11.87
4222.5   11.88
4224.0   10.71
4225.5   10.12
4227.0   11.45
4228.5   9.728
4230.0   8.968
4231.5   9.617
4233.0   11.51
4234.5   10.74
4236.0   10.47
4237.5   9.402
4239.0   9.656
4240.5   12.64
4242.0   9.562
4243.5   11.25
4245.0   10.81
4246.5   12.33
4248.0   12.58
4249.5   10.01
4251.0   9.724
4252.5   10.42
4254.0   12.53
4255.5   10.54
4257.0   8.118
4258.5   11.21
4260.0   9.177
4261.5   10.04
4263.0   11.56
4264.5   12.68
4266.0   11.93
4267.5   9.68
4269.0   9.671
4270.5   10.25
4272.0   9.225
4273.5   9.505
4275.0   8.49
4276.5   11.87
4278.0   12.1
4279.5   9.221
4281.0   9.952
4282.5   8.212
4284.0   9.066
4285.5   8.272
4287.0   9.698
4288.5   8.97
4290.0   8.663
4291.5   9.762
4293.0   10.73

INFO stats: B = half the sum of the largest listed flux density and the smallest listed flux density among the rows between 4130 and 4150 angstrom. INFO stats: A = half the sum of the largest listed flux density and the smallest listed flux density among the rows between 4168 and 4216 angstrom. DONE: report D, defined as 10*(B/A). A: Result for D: 10.1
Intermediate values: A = 10.6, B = 10.7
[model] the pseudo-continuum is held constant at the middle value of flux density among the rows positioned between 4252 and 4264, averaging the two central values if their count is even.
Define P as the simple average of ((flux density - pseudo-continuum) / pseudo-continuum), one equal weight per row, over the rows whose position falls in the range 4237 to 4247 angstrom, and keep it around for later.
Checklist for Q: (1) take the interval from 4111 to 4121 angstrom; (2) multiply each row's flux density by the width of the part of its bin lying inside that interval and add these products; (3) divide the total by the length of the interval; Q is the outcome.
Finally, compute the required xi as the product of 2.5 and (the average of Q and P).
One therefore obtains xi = 12.7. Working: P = 0.03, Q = 10.1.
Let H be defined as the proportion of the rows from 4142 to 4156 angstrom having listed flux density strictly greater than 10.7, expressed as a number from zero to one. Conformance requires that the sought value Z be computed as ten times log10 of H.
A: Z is -4.8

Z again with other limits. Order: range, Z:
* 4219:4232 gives -3.5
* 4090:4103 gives -6.5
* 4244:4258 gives -3.5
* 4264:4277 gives -4.8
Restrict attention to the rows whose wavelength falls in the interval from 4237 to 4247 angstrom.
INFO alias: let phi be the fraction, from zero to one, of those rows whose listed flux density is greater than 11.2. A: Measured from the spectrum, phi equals 0.43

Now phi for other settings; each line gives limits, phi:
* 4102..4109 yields 0.00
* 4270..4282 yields 0.25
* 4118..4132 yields 0.11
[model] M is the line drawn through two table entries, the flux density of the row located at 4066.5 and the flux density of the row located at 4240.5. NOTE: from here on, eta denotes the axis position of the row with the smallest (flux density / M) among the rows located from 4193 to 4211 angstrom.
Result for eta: 4200.0 angstrom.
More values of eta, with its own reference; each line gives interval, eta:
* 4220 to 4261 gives 4257.0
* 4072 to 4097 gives 4095.0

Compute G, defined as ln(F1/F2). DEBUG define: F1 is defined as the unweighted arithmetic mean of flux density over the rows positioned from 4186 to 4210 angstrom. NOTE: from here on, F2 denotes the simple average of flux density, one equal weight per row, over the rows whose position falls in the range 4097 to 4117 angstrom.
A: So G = 0.13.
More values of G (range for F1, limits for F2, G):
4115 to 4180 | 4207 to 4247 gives -0.01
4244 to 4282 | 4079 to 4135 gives 0.06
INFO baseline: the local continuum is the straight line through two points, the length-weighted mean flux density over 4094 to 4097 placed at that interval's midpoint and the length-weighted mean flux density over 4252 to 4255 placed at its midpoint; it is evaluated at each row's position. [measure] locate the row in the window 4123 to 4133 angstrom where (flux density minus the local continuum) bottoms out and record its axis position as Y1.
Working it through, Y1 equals 4129.5 angstrom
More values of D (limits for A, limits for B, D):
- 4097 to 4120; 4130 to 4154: 12.2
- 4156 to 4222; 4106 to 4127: 9.1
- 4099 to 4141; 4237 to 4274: 11.0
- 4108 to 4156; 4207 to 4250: 10.6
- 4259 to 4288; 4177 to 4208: 10.1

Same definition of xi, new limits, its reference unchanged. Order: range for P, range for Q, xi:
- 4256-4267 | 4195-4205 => 12.9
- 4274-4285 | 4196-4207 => 13.0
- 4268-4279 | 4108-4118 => 12.1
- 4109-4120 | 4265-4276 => 12.4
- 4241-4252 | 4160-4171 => 14.2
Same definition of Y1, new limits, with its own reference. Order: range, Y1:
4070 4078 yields 4071.0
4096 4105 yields 4104.0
